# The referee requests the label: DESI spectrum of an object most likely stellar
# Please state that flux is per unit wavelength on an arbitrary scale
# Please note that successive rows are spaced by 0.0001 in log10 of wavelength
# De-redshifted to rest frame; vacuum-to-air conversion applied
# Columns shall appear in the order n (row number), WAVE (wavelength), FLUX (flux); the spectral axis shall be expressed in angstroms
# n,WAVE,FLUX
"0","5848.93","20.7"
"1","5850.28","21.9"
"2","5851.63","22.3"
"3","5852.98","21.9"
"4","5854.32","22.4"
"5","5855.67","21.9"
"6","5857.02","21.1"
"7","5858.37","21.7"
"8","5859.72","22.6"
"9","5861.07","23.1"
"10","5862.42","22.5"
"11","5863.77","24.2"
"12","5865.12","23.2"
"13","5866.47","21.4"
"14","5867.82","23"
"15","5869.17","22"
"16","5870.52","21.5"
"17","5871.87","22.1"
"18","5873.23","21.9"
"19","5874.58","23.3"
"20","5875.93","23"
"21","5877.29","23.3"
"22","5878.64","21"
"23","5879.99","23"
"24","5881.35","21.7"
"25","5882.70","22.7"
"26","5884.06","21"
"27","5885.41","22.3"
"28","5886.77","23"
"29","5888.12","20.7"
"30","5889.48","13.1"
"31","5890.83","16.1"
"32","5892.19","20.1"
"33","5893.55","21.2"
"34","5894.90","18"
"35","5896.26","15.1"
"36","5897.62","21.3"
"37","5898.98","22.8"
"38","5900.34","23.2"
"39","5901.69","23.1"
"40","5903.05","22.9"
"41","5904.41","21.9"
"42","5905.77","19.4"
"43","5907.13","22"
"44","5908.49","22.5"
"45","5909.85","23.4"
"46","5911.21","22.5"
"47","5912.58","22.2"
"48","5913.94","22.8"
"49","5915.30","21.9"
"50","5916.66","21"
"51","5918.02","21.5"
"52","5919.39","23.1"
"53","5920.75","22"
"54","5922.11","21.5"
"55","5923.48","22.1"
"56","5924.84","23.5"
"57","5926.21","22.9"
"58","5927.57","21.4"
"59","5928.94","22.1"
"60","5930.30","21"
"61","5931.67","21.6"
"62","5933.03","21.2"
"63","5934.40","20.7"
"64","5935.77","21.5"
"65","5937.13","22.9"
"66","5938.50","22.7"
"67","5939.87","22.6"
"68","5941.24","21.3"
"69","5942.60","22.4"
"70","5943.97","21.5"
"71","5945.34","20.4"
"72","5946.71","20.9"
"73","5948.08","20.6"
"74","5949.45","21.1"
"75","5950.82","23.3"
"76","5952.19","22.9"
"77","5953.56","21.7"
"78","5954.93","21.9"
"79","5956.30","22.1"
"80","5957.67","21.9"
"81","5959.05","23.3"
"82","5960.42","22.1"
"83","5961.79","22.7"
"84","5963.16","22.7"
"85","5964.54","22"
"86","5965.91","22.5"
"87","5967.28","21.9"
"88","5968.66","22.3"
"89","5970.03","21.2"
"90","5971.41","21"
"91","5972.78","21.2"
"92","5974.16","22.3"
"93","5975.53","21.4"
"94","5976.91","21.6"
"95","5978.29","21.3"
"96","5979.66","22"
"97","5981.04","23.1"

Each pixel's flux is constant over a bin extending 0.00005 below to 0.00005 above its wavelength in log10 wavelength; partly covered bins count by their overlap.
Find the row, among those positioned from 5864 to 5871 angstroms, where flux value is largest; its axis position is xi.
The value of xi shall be 5865.12 angstroms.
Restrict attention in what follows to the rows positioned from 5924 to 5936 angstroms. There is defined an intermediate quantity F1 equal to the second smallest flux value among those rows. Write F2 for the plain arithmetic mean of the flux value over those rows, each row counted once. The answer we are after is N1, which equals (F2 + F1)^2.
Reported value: 1829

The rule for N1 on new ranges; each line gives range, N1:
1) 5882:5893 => 1294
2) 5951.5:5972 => 1879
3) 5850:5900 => 1335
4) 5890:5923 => 1400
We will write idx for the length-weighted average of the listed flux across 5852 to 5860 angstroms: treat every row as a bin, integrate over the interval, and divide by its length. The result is 21.9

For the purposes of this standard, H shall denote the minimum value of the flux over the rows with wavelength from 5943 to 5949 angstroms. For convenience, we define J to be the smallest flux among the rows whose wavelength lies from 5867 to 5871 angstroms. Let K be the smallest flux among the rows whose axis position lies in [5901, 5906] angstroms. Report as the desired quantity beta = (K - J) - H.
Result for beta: -22.5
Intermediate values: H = 20.4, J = 21.5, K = 19.4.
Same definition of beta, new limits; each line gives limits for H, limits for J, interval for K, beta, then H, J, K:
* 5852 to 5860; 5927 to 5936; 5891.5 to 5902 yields -26.7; 21.1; 20.7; 15.1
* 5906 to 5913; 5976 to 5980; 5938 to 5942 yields -22.0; 22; 21.3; 21.3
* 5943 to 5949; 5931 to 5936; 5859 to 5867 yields -19.7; 20.4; 20.7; 21.4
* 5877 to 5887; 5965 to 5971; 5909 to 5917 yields -21.2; 21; 21.2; 21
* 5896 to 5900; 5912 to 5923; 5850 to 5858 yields -15.0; 15.1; 21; 21.1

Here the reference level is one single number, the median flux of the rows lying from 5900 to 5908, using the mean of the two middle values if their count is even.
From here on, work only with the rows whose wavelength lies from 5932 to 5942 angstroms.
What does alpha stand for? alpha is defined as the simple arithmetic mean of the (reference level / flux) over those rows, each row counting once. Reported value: 1.03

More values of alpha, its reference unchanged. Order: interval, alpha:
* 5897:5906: 1.02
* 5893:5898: 1.21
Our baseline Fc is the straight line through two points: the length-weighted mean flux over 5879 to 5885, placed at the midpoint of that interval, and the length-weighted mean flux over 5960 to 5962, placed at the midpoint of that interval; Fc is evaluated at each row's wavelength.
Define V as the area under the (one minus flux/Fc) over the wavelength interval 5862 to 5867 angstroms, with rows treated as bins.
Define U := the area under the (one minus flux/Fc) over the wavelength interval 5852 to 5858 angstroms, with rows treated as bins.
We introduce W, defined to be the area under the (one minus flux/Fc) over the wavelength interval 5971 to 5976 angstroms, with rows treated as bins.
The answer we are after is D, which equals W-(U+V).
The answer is 0.4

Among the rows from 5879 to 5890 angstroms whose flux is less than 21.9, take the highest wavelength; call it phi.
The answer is 5889.48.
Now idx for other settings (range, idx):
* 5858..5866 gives 22.9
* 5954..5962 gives 22.3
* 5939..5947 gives 21.6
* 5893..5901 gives 20.2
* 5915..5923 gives 21.8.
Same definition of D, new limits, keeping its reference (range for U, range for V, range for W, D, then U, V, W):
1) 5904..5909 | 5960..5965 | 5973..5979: 0.1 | 0.17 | 0.00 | 0.23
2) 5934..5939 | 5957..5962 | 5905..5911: 0.0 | 0.07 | -0.02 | 0.08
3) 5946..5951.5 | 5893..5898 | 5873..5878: -1.2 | 0.22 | 0.77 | -0.21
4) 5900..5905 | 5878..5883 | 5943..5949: 0.5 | -0.14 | 0.00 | 0.38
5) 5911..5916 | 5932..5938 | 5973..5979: 0.1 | -0.03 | 0.18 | 0.23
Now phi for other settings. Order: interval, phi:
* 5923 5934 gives 5933.03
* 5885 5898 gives 5897.62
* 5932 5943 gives 5941.24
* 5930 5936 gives 5935.77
